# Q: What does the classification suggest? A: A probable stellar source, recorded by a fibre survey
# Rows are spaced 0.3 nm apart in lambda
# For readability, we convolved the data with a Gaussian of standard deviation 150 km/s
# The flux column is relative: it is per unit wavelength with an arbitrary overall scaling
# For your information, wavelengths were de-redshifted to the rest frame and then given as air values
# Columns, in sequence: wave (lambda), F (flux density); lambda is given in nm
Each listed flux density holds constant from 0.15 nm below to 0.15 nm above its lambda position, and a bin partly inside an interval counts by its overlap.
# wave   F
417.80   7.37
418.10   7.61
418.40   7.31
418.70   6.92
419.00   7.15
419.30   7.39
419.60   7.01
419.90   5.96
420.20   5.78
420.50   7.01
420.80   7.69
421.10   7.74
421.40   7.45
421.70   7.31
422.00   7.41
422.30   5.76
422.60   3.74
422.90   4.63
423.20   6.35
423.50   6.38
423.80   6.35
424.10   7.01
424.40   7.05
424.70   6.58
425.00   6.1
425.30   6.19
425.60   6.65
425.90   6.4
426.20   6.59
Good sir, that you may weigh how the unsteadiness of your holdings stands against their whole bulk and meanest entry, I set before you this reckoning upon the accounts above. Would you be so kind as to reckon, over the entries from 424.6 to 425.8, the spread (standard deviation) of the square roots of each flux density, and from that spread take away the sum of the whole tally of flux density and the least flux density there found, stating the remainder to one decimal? -31.6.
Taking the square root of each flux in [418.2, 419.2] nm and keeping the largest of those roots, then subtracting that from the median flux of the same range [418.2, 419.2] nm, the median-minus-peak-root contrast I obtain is 4.4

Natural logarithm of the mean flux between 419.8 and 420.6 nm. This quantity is 1.83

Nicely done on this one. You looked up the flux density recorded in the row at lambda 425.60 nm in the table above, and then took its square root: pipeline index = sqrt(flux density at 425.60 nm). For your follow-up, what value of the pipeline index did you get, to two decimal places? 2.58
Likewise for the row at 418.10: 2.76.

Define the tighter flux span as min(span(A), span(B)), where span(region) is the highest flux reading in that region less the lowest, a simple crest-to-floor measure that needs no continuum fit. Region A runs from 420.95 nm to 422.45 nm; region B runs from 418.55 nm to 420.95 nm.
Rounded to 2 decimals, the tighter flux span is 1.91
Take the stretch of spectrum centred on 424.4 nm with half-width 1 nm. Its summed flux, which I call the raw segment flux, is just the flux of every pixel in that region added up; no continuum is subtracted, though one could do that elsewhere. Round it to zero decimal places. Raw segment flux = 46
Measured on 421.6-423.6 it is 42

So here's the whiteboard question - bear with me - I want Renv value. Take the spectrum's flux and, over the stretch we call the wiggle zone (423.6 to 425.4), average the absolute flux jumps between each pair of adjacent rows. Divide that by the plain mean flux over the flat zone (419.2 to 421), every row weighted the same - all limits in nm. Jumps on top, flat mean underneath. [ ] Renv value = 0.0511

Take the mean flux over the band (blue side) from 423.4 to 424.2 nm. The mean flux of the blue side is 6.6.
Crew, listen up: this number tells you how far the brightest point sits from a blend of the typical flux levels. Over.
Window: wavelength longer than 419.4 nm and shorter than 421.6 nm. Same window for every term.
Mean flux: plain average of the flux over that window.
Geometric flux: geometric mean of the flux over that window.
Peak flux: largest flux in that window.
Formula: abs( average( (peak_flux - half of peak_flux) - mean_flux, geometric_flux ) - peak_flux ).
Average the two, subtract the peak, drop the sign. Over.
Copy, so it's 5.83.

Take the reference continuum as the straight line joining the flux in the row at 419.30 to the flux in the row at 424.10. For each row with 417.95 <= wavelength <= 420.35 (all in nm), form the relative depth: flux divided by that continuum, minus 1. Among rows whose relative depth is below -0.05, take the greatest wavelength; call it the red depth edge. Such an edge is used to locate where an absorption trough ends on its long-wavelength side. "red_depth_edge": 420.20 nm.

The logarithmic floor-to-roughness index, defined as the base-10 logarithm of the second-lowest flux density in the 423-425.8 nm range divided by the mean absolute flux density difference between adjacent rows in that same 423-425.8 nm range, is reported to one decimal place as 1.3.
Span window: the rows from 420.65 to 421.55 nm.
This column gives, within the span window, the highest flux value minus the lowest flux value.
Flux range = 0.3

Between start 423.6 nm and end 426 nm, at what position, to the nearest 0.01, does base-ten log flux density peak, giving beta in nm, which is 424.40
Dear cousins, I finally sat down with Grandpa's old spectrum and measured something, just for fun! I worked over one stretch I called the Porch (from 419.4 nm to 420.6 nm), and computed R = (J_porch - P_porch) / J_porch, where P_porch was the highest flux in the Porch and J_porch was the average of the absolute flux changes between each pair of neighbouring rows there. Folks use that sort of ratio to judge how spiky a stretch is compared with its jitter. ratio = -7.5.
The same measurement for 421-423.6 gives -8.1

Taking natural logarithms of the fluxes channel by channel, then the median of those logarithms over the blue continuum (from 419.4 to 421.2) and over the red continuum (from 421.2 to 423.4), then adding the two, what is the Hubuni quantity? 3.796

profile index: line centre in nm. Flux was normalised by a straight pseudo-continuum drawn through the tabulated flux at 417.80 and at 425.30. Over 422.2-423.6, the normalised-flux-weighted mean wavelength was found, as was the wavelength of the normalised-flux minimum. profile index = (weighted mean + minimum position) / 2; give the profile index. 422.77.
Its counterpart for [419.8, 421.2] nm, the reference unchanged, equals 420.38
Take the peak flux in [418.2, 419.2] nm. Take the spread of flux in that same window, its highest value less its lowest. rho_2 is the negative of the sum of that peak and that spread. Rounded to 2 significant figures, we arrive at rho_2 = -7.7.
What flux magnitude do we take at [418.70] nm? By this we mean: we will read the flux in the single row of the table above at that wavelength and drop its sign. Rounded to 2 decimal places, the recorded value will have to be 6.92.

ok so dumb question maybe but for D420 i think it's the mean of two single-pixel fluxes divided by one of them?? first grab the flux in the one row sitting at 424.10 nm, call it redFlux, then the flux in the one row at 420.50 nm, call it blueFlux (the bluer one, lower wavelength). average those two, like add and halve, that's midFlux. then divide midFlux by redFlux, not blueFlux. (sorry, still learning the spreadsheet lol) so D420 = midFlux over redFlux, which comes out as 1.00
